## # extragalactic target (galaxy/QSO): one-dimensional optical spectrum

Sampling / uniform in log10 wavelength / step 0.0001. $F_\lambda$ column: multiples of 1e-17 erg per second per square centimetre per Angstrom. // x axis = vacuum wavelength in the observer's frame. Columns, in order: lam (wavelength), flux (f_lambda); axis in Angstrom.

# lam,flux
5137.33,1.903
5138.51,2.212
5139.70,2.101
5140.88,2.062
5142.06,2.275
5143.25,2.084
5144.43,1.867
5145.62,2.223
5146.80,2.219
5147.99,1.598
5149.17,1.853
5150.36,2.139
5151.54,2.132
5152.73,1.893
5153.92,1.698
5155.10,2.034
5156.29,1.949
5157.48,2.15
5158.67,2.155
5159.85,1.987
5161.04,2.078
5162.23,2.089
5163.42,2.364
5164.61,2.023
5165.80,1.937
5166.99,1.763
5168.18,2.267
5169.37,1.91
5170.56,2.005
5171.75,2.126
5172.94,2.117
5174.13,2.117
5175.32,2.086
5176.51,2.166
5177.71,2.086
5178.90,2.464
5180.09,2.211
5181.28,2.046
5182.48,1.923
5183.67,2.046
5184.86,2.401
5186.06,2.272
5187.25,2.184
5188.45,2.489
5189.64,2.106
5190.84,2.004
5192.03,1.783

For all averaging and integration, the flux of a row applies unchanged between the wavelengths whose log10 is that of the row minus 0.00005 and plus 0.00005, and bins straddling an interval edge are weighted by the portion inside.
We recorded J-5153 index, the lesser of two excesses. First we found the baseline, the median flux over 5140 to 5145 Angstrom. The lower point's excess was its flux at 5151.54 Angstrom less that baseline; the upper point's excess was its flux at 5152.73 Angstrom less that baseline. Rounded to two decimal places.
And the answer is -0.18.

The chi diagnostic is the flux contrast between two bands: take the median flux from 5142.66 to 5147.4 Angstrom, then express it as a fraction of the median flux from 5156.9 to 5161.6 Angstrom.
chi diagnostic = 1.02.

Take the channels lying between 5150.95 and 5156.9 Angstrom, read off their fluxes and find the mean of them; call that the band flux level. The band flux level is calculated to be 1.94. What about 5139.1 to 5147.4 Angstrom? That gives 2.12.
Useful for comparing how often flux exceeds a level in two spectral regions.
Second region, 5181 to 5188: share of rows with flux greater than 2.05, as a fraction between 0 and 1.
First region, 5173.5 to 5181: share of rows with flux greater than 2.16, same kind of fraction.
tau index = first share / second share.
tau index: 1.00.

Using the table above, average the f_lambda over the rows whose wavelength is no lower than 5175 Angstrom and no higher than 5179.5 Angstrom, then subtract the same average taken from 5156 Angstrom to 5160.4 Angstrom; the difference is 0.14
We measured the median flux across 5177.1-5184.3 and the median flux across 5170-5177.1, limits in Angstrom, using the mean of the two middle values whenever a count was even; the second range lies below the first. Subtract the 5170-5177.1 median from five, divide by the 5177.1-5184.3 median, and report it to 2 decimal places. 1.40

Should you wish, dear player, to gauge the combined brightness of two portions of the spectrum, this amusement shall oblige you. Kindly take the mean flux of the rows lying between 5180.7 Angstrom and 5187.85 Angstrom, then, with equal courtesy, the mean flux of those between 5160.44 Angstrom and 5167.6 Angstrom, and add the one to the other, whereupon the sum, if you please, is 4.19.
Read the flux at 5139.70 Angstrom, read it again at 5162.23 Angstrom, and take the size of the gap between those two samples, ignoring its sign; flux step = 0.01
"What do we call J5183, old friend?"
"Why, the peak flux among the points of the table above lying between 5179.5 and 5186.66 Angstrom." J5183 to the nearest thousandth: 2.401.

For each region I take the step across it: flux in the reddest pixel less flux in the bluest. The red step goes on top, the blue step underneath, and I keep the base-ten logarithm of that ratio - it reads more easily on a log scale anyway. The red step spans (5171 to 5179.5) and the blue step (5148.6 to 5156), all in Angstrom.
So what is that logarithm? 0.3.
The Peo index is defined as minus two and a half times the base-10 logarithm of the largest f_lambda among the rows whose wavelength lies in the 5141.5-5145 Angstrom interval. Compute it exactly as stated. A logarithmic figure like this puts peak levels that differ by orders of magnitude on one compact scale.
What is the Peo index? -0.89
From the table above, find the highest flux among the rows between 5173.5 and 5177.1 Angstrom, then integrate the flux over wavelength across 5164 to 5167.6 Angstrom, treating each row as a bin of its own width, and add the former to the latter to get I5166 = 9.0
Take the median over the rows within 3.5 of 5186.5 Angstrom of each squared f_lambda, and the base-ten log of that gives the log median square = 0.70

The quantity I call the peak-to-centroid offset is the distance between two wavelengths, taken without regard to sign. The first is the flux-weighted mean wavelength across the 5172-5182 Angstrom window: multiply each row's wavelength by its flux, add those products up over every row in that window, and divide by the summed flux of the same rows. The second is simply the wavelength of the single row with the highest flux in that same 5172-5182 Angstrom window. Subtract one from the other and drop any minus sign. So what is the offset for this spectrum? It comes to 1.8 Angstrom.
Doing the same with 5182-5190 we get 2.3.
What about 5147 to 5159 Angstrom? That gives 5.2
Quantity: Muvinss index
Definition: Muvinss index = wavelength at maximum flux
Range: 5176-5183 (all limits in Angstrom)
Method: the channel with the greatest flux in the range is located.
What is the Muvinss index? 5178.90 Angstrom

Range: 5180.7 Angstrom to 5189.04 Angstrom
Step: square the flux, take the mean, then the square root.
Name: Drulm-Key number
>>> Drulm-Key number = 2.20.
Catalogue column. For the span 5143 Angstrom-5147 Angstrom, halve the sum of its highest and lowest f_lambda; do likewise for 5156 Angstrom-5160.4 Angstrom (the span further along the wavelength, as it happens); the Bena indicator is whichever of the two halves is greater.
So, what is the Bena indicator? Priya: 2.05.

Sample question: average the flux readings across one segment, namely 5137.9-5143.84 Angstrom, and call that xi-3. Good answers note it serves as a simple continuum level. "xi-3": 2.15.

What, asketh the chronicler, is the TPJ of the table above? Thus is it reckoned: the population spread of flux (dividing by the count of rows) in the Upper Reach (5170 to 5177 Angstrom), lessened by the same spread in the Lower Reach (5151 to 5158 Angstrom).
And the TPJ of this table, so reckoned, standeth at -0.10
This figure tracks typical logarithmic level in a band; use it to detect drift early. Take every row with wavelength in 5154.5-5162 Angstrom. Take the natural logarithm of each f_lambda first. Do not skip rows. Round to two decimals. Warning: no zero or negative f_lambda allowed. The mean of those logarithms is 0.72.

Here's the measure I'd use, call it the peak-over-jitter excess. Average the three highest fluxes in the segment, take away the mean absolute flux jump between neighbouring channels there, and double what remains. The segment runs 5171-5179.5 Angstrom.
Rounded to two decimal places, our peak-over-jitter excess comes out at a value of 4.31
